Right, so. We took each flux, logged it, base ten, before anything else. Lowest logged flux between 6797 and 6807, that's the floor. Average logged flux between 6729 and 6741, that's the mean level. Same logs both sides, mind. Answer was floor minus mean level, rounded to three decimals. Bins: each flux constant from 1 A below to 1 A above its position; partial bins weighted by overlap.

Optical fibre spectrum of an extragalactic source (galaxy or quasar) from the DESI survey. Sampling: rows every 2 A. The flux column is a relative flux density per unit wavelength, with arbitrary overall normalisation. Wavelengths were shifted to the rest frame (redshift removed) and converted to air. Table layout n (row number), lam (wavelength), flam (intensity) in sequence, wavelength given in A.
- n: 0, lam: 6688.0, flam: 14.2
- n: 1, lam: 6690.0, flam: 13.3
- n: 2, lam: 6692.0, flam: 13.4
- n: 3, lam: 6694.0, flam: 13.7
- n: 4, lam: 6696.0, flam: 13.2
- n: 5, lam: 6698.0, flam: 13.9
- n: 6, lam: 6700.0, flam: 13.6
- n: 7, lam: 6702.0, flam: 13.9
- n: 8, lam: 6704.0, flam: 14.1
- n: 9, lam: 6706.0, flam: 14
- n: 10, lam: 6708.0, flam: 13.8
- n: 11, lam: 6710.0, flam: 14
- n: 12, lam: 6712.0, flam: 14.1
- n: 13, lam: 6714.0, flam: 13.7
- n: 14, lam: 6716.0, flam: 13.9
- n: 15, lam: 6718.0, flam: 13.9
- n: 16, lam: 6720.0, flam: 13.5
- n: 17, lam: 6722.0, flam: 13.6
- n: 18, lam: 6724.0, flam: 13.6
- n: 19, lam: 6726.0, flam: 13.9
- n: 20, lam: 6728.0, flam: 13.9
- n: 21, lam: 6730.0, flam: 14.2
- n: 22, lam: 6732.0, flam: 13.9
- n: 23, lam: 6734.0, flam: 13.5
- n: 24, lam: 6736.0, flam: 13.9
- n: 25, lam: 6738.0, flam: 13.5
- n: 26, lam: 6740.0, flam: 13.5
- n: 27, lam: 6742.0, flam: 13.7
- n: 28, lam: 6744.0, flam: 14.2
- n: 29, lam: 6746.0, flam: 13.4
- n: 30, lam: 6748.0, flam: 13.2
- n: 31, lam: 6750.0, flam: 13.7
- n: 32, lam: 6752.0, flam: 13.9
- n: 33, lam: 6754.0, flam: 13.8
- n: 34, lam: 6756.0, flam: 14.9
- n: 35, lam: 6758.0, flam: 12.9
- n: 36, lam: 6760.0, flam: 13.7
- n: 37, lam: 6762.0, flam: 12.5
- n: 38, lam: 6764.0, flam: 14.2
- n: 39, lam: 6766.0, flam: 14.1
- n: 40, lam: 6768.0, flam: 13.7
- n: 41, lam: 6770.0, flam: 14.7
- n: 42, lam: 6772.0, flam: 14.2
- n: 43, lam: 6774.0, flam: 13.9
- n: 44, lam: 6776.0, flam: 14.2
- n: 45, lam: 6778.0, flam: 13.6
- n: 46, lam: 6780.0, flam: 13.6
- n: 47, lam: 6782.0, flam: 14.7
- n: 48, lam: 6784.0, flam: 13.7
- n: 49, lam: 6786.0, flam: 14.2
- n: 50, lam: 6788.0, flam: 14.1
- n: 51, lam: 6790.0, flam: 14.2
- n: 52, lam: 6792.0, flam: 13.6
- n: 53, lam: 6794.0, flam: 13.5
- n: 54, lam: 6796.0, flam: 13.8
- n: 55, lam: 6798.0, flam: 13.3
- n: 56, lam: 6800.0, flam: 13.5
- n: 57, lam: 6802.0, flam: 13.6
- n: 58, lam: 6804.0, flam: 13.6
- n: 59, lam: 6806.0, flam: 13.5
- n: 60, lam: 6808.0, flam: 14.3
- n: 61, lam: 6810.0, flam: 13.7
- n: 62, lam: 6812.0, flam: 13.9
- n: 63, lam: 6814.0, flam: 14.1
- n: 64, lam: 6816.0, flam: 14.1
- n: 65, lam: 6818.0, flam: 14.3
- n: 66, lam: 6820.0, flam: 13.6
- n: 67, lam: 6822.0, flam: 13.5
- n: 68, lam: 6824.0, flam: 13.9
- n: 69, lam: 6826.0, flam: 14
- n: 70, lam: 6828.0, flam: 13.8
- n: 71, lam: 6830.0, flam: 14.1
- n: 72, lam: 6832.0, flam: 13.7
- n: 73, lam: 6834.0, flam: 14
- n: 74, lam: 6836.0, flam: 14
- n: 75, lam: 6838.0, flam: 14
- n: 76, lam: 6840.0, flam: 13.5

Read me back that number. -0.014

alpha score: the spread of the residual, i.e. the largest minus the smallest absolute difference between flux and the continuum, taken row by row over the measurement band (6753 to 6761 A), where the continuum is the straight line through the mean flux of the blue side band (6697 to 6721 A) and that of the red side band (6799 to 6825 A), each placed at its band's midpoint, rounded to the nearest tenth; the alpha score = 1.0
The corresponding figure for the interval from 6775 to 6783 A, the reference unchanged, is 0.6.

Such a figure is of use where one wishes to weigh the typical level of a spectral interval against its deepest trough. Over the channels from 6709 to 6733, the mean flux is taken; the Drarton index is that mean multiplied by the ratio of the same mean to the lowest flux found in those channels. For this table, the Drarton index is 14.21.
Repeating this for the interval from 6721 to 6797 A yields 15.29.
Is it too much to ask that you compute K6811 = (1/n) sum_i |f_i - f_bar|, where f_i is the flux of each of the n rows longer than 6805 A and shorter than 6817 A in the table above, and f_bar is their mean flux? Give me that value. 0.23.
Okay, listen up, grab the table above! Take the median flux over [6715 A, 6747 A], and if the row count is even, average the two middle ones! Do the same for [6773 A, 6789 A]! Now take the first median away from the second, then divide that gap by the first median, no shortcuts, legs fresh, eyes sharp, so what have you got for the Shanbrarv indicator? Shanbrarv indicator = 0.014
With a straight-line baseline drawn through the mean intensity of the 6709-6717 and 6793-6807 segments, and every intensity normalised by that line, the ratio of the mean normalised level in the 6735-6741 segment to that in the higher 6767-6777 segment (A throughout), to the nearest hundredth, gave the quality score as 0.95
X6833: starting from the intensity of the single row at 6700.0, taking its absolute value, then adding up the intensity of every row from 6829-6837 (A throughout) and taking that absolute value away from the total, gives 42.2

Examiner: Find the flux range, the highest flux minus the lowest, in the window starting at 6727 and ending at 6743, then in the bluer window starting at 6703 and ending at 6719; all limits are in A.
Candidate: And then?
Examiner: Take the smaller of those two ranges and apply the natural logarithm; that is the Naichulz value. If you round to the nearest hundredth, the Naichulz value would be -0.92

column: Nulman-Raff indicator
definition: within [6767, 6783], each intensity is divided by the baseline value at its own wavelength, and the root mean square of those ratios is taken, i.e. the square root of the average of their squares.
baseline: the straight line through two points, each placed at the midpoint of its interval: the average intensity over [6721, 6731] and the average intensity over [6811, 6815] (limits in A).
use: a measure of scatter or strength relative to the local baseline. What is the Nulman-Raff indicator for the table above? 1.01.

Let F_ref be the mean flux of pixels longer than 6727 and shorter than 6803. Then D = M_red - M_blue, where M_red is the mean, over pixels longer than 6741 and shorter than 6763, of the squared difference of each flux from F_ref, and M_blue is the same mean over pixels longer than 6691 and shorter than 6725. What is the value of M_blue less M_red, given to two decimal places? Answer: -0.34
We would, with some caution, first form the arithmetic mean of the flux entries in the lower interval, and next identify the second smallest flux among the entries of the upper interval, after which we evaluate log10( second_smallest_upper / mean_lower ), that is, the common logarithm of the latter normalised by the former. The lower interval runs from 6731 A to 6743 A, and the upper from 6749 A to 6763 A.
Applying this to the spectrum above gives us -0.025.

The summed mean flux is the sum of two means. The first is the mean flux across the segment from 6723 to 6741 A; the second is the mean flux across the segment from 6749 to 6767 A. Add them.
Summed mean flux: 27.5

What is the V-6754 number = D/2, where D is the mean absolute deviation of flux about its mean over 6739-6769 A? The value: 0.20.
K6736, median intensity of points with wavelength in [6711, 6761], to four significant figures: 13.70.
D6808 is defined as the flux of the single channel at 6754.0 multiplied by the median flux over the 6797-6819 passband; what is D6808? 189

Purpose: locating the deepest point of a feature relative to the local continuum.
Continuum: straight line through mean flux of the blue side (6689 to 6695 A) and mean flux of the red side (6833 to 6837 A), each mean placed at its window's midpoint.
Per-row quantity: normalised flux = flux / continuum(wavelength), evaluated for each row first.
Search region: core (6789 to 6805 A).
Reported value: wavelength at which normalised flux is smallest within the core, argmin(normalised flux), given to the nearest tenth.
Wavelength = 6798.0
